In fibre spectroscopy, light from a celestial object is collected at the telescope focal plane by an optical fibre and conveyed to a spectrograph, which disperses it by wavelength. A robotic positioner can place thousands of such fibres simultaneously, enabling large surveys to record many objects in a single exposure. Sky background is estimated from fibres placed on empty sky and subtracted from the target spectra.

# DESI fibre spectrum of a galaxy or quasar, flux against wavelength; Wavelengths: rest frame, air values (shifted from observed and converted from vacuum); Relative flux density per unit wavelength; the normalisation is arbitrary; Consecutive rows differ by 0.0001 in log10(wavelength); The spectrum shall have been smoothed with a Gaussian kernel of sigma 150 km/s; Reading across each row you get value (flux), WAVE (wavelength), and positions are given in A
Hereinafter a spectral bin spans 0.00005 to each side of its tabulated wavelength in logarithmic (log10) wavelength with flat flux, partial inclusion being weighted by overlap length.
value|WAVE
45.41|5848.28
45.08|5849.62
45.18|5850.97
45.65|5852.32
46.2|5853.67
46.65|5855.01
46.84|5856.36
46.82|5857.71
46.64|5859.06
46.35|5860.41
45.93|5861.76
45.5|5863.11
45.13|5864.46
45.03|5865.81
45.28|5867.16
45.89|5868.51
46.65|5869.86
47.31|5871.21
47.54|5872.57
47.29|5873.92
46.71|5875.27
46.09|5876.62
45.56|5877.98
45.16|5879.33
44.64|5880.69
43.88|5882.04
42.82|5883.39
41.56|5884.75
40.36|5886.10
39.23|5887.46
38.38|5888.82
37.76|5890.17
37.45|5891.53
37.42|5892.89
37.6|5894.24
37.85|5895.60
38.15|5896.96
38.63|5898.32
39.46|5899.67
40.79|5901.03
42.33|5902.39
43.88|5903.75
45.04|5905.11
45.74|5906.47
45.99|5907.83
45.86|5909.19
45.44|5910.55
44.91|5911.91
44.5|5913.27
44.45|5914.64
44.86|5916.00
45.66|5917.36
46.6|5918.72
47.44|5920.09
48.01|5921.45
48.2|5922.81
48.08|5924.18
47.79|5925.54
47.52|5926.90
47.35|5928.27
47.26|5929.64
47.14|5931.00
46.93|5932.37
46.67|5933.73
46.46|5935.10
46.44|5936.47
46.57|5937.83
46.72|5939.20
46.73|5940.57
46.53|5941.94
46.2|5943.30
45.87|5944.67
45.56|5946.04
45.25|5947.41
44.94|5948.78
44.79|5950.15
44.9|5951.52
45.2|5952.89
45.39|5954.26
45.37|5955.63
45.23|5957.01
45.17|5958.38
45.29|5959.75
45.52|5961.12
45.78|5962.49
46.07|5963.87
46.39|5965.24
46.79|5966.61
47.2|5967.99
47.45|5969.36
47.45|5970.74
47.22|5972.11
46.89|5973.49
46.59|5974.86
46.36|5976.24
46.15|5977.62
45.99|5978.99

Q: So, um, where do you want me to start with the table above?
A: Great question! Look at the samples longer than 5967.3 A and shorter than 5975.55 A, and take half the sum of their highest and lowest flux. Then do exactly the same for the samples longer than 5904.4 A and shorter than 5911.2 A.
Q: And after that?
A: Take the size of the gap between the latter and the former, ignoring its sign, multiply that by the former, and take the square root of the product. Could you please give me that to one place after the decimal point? 8.4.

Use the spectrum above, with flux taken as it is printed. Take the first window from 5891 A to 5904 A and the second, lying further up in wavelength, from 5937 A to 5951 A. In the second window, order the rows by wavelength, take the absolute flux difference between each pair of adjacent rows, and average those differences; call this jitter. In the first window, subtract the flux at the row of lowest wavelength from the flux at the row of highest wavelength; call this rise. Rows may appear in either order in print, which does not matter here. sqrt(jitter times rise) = 1.22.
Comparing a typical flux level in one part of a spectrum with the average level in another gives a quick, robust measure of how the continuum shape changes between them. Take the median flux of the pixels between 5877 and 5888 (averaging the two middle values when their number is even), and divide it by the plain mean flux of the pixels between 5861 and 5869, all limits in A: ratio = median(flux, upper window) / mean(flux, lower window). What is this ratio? 0.95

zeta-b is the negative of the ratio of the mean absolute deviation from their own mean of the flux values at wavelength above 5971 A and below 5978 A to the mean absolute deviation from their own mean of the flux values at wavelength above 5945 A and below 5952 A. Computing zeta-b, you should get -1.3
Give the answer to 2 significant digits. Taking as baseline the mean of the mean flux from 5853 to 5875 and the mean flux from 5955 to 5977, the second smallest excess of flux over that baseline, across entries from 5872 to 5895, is -8.9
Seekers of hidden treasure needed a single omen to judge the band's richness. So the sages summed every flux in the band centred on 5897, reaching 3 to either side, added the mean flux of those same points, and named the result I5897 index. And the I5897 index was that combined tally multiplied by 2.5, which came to 575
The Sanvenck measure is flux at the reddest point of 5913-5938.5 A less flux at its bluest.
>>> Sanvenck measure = 2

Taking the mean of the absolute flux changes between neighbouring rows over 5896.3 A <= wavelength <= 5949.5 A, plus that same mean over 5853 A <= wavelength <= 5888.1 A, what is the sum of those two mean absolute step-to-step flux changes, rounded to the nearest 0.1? 1.0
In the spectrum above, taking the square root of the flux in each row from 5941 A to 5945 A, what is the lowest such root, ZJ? 6.77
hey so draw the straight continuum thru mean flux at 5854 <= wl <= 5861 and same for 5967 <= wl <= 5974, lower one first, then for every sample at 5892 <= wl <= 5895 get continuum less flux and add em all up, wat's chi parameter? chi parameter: 19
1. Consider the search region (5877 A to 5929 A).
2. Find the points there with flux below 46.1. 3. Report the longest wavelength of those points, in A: 5917.36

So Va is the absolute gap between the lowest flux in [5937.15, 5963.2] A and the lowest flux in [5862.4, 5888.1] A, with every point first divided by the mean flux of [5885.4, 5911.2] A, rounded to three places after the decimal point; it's 0.136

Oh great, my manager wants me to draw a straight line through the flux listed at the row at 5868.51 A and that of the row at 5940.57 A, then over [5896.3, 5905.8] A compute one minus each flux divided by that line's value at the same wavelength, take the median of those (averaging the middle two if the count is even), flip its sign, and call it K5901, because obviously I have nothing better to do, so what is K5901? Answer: -0.12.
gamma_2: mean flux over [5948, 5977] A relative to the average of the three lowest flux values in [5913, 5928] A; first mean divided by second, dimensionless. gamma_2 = 1.03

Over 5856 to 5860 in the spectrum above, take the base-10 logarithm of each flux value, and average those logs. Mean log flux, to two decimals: 1.67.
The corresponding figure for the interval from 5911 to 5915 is 1.65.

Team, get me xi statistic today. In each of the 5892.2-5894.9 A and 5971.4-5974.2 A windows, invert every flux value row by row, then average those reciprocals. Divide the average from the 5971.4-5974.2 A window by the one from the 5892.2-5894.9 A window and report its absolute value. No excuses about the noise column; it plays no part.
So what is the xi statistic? 0.80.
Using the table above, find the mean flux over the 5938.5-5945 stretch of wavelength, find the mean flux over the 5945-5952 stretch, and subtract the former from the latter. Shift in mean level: -1.3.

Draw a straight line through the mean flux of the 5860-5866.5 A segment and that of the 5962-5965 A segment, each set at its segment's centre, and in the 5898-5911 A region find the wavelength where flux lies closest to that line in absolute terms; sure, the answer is 5906.47 A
